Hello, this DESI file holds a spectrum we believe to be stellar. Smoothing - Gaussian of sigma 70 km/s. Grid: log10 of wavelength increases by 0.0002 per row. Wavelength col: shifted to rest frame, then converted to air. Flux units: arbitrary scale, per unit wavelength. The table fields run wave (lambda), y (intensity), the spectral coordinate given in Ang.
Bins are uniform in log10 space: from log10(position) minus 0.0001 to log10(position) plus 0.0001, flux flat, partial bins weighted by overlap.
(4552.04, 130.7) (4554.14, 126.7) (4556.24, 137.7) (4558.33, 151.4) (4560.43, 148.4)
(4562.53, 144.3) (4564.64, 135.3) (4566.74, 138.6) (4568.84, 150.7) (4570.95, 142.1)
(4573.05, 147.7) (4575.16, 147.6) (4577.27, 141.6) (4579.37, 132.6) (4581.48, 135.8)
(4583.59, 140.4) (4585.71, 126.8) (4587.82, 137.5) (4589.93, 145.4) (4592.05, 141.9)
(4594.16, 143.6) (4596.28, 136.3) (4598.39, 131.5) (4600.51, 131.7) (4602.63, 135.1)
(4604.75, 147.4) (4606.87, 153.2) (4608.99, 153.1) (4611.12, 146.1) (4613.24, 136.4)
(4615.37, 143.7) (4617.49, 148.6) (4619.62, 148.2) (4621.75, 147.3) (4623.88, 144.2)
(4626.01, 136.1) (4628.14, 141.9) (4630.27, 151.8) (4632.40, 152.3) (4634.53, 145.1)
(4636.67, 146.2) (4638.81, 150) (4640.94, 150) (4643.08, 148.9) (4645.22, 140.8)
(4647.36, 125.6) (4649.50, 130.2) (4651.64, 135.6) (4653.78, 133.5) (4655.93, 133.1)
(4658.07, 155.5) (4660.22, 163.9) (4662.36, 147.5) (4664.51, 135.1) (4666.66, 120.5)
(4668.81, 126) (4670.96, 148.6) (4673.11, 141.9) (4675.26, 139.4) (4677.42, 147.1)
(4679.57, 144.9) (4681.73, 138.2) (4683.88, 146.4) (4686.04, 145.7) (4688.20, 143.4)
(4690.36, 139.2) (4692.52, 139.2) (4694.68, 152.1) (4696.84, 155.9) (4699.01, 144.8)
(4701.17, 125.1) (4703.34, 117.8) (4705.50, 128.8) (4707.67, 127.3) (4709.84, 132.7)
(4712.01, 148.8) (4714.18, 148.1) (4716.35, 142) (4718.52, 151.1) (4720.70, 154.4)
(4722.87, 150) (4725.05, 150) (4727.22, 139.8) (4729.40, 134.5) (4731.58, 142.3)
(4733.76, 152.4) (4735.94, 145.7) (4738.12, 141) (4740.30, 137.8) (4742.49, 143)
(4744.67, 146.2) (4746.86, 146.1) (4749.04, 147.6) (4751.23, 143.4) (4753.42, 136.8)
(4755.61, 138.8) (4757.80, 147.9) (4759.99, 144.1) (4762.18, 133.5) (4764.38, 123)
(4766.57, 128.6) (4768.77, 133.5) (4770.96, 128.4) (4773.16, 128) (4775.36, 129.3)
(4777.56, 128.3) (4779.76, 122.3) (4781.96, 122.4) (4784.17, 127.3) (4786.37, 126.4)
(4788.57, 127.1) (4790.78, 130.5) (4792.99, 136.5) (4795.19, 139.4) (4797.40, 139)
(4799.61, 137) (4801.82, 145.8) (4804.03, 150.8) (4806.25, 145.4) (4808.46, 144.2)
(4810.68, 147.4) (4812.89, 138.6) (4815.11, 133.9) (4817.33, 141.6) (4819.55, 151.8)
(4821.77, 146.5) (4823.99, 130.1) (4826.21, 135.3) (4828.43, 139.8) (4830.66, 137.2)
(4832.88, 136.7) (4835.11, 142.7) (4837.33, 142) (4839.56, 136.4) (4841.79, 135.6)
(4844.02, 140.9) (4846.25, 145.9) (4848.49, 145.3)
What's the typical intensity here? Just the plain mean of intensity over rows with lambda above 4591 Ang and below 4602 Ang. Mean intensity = 137.0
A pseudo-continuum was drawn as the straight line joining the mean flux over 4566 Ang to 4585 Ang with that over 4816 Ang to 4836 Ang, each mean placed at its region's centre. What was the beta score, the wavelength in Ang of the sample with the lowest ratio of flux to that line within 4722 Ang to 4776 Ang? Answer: 4764.38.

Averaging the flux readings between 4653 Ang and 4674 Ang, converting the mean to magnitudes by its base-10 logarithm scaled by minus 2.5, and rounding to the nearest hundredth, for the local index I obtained -5.37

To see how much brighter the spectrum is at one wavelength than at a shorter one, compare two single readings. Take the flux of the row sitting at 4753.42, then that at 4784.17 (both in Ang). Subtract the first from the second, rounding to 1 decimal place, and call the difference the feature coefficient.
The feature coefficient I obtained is -9.5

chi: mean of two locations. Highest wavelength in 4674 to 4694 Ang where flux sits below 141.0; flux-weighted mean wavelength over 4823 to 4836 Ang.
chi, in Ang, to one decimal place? 4761.1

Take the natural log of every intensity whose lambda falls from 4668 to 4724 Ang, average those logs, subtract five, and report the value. -0.050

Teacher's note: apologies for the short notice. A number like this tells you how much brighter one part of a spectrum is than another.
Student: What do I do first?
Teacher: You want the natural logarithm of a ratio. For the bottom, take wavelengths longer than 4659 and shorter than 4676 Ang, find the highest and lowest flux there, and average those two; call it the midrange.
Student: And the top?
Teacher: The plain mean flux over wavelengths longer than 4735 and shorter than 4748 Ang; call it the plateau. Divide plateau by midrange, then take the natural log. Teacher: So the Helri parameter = 0.008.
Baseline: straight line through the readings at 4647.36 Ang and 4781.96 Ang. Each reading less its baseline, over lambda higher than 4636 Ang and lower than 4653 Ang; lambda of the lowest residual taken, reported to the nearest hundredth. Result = 4647.36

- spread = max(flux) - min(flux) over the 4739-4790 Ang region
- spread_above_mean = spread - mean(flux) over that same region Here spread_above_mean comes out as -109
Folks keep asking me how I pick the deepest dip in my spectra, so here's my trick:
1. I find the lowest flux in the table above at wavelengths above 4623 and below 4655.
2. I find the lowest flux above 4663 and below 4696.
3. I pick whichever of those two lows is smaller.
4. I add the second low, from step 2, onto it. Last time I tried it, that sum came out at 241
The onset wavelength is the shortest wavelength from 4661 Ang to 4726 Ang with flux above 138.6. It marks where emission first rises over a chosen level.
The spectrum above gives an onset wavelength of 4662.36 Ang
